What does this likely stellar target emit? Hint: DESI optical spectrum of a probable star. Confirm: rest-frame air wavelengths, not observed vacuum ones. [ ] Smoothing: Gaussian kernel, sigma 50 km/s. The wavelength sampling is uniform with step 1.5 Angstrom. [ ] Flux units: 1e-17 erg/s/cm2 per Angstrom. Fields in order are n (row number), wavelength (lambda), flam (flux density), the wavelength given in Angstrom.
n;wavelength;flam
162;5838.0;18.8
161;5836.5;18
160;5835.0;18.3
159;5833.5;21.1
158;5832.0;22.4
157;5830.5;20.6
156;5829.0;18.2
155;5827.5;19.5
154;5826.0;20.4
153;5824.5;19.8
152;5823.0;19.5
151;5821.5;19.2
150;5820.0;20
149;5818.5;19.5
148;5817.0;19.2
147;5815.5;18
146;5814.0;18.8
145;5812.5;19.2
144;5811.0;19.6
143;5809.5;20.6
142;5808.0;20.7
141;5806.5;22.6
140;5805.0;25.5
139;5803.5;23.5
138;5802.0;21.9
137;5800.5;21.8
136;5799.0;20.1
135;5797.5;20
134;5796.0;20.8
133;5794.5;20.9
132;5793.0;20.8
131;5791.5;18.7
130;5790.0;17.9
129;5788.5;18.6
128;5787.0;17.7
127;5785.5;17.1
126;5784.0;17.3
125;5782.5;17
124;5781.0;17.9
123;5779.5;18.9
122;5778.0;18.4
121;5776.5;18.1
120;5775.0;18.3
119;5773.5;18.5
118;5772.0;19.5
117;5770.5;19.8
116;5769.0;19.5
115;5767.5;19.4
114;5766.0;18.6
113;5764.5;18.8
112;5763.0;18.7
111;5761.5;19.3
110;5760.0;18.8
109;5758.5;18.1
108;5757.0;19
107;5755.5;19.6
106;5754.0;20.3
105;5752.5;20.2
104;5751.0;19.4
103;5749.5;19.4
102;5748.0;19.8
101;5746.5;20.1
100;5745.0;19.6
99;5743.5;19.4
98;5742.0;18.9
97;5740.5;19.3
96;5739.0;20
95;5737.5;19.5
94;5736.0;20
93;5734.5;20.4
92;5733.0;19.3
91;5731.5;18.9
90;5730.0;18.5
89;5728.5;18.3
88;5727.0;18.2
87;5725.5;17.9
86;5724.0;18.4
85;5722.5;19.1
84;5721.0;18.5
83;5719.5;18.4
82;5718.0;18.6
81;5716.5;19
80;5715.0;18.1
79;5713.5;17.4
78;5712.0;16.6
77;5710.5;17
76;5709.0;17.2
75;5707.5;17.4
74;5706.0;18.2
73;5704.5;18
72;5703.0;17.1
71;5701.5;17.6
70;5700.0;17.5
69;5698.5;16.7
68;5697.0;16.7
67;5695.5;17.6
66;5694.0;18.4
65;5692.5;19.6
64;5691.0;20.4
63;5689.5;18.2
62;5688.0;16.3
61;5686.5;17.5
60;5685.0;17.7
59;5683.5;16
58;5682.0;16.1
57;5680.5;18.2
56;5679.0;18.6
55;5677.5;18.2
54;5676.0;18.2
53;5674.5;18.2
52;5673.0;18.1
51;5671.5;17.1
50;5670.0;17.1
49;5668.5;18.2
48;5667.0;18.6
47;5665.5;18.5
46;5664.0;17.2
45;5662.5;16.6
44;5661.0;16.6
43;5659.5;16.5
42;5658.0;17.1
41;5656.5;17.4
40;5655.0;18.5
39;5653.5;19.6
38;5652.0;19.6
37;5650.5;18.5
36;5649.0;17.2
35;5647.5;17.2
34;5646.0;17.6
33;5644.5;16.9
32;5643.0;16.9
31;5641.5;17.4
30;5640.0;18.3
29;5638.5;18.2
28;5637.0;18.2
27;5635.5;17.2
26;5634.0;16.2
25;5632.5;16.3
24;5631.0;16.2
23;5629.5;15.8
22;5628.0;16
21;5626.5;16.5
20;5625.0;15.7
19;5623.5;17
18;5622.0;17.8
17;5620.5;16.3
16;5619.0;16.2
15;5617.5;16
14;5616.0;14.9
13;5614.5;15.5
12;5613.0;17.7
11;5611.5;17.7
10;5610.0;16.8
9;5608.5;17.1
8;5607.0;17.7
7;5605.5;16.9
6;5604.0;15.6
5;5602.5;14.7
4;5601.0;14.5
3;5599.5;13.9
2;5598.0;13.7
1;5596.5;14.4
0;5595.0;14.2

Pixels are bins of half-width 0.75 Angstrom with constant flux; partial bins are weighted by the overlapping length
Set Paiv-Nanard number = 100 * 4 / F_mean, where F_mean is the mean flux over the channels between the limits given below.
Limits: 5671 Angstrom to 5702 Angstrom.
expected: 22.5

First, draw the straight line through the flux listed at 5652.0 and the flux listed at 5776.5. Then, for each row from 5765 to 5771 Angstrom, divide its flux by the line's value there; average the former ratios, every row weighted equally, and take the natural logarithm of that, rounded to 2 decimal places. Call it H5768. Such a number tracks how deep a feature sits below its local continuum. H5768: 0.06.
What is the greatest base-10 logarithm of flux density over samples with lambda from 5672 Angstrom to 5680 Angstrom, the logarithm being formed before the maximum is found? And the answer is 1.27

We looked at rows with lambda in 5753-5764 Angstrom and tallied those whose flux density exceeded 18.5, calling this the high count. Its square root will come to 2.4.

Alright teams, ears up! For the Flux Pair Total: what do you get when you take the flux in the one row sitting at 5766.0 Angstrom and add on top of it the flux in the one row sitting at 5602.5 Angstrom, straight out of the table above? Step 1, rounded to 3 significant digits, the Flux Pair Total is 33.3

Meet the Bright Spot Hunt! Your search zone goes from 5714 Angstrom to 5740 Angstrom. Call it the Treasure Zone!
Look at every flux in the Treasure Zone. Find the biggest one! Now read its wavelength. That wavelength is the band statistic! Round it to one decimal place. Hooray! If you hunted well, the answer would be 5734.5 Angstrom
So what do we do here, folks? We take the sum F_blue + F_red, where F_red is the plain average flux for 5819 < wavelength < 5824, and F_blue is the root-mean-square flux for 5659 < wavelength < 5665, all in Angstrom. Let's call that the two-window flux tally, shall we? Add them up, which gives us 36.3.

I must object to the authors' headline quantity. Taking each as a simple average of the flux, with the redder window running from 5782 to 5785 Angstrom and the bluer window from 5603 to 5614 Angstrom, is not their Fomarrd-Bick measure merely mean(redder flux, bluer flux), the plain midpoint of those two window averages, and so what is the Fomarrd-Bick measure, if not 17.1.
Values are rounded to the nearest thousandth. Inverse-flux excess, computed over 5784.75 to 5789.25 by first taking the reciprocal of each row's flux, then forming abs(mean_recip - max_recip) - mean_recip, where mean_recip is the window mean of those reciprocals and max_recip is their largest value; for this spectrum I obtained -0.054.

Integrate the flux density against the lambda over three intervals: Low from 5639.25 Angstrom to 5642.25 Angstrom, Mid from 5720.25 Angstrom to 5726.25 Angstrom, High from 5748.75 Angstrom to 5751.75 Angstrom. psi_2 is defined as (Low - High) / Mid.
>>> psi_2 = 0.0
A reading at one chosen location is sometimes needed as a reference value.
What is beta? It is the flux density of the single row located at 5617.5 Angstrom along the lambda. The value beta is 16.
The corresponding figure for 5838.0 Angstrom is 18.8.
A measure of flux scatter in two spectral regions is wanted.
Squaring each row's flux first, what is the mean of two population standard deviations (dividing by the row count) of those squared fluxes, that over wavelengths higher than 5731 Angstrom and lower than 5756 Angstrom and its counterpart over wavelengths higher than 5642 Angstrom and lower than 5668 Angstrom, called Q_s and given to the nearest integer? 26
